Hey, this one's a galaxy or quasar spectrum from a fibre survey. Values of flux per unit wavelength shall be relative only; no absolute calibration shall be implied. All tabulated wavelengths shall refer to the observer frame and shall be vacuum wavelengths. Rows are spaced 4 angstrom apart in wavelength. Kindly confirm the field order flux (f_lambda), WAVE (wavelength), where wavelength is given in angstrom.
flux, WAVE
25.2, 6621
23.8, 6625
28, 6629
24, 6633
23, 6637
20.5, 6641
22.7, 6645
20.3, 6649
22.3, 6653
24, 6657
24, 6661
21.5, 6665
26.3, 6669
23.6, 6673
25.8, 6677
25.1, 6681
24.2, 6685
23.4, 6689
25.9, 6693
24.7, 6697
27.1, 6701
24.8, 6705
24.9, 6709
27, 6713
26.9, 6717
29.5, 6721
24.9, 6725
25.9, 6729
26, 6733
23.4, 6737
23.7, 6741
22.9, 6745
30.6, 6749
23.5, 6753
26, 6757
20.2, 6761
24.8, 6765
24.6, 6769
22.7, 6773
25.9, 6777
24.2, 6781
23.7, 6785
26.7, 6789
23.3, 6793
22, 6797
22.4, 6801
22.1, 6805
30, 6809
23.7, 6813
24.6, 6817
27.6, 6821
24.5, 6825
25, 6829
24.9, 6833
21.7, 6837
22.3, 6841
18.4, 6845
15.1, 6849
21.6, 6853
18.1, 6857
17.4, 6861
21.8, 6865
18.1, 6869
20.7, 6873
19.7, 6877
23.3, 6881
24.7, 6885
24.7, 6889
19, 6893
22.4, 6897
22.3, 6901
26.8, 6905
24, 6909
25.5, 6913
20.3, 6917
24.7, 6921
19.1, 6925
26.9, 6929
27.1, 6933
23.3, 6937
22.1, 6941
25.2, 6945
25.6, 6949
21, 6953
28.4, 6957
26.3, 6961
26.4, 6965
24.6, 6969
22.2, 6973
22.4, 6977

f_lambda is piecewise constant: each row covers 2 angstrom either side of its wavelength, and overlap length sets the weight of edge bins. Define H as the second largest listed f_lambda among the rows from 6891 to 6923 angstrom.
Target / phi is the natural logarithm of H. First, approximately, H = 25.5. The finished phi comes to 3.24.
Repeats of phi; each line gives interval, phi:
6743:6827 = 3.40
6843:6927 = 3.24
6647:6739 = 3.30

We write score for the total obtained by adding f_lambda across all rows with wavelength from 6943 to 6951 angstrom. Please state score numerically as 51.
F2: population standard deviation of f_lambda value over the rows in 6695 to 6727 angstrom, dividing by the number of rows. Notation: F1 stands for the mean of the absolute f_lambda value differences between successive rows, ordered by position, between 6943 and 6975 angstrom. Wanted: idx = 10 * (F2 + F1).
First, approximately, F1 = 2.69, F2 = 1.6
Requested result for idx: 43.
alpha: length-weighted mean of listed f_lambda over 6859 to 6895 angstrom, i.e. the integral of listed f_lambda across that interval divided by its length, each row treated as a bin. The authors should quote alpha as 21.0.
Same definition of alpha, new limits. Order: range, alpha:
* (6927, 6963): 25.1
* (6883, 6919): 23.3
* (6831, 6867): 20.1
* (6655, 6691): 24.2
